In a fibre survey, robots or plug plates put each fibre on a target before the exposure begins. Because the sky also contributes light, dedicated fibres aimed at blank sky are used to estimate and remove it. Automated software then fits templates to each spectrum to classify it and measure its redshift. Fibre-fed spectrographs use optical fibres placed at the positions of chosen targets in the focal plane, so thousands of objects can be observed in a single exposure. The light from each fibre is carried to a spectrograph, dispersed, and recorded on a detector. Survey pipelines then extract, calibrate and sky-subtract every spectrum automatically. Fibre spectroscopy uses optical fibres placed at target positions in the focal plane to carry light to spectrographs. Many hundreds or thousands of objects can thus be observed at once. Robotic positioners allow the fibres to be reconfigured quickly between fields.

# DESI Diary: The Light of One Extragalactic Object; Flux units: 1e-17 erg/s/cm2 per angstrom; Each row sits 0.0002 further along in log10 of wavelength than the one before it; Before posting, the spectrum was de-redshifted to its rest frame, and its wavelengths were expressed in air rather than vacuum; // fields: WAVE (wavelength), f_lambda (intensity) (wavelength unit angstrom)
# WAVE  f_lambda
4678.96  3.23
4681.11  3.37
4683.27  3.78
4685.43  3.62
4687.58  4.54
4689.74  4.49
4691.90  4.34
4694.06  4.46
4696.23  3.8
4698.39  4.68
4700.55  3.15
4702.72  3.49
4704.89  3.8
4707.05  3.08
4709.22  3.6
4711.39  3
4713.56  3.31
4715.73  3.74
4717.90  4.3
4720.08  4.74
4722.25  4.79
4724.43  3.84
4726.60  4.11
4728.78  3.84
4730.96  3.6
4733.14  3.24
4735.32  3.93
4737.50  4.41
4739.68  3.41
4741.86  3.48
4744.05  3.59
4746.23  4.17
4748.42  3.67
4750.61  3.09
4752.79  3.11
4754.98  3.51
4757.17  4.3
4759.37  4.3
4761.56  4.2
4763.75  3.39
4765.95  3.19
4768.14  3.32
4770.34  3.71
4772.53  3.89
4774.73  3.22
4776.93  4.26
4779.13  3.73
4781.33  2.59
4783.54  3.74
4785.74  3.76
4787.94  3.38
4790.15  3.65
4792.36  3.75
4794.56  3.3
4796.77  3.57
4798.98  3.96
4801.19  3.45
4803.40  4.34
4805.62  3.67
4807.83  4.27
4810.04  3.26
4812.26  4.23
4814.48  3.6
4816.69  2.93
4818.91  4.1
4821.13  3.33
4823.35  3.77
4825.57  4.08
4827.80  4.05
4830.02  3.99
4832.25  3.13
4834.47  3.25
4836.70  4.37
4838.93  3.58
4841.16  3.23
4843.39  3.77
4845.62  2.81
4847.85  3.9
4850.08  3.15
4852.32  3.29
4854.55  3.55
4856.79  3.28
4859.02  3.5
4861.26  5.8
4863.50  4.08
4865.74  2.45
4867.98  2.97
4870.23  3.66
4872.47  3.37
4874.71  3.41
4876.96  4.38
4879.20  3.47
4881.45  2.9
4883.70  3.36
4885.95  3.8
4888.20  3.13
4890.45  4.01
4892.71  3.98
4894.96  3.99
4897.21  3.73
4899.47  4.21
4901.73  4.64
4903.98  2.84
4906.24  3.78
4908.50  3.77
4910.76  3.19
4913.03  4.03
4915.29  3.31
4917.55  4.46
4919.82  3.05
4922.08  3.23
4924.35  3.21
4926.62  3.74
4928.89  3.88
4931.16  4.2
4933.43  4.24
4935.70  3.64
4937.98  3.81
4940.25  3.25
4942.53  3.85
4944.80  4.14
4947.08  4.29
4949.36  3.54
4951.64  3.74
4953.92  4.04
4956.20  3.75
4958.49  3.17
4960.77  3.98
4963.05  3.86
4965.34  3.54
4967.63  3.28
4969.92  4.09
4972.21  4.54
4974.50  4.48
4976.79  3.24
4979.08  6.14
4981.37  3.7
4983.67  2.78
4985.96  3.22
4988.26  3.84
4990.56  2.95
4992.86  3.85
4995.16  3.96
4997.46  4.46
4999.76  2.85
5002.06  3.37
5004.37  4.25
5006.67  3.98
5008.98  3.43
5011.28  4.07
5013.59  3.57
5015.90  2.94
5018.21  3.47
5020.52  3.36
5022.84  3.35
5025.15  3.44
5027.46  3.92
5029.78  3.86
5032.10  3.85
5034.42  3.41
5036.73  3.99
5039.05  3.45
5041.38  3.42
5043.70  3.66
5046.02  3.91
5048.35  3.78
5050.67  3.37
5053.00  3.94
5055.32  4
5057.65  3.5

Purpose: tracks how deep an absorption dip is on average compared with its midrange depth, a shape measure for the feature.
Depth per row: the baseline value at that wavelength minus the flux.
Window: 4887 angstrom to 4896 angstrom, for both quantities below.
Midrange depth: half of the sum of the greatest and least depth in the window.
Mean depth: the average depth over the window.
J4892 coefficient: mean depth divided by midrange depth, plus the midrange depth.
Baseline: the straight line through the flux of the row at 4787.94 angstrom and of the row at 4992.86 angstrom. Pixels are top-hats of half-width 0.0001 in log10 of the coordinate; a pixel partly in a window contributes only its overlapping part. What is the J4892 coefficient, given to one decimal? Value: -3.7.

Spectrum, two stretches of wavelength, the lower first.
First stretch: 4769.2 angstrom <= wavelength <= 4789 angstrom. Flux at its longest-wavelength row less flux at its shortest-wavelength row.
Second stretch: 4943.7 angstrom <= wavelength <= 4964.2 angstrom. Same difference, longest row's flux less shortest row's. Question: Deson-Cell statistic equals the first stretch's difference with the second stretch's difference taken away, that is -0.05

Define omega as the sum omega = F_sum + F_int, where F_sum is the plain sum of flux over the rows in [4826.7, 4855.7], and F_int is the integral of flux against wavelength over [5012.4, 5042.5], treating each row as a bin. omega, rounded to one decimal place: 152.6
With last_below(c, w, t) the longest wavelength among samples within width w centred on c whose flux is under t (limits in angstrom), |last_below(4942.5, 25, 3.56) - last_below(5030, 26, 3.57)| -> 92.0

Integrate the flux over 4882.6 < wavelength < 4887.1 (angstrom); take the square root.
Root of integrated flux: 4.01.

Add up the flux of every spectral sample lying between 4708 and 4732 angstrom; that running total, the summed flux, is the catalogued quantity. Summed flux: 43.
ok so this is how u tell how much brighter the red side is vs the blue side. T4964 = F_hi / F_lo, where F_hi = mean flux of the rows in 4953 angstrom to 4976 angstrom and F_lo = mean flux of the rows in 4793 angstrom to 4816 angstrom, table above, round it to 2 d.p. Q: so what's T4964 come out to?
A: 1.03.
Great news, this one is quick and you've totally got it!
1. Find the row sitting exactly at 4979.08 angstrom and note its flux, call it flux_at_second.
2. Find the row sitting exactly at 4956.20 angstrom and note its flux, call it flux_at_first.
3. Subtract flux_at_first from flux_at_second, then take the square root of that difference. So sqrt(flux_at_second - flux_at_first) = 1.55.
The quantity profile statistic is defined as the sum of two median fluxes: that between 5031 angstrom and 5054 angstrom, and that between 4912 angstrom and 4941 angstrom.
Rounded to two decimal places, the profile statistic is 7.46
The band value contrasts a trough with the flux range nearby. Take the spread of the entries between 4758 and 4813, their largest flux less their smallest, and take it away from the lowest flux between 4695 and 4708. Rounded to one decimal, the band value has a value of 1.3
